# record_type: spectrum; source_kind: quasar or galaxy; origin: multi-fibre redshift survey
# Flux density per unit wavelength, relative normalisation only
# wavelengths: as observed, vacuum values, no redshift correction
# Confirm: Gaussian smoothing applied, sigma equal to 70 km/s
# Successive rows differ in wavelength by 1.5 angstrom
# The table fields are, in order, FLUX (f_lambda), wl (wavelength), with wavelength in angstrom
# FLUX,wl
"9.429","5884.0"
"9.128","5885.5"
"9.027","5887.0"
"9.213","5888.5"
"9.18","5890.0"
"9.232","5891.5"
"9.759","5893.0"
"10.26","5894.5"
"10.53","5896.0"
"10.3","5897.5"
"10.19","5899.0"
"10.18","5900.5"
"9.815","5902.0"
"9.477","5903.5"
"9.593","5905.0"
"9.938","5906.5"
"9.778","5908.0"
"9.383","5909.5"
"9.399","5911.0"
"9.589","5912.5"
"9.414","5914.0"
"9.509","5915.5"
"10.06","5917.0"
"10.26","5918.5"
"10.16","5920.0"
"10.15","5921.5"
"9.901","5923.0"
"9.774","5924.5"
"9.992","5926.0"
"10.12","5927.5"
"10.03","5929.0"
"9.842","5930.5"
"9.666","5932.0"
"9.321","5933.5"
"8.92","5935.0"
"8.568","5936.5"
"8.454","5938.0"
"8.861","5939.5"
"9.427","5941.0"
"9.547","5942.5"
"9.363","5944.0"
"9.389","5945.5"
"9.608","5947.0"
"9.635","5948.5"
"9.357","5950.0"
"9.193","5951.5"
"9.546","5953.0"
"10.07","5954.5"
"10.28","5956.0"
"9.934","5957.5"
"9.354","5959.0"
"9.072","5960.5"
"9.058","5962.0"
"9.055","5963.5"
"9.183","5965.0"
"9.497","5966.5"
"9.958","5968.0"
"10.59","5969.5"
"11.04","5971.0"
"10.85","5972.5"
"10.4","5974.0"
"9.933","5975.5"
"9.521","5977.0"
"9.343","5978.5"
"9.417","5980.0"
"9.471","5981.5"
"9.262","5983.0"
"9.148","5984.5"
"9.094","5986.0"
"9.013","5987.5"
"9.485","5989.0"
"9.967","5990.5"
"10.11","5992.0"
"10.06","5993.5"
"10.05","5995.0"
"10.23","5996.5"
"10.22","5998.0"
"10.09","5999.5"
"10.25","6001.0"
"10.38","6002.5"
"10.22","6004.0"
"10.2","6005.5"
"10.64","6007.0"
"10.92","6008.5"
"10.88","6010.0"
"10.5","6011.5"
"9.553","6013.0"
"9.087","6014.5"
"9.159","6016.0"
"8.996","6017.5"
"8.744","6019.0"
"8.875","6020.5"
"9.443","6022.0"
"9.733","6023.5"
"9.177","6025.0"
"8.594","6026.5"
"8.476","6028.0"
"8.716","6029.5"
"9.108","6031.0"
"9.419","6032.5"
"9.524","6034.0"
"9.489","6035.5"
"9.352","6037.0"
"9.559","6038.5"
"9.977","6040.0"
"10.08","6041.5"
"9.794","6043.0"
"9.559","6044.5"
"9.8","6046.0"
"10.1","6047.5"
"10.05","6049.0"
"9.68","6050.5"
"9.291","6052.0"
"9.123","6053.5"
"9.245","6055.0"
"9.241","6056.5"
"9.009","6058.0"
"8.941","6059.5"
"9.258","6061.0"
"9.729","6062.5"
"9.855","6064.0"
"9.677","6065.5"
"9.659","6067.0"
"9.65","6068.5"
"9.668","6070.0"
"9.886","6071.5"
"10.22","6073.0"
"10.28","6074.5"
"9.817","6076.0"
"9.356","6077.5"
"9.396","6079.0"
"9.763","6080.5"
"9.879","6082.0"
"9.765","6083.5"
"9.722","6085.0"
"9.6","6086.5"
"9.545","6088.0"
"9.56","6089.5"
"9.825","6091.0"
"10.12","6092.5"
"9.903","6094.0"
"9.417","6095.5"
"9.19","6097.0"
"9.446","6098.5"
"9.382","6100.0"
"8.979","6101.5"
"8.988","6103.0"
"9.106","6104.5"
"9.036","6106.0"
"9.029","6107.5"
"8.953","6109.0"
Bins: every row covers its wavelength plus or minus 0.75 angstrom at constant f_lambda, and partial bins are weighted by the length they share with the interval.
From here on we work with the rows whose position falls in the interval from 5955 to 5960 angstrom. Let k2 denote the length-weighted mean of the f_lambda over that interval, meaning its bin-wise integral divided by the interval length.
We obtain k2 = 9.8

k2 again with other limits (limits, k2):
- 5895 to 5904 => 10.1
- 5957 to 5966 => 9.3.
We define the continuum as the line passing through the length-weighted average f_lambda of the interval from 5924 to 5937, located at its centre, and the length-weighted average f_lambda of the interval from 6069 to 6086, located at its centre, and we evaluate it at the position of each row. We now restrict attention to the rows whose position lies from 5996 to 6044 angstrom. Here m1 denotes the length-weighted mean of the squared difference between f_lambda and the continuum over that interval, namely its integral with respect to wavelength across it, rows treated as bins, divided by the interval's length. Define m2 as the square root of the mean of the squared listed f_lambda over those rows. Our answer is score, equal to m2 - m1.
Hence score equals 9.24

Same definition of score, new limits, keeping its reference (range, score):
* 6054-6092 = 9.50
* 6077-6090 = 9.57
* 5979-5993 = 9.27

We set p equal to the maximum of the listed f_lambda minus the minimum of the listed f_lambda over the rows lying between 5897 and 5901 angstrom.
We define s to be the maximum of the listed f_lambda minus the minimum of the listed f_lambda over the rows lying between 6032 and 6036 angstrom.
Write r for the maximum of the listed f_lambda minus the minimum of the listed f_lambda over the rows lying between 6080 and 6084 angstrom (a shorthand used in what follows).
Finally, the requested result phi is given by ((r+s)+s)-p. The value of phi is 0.2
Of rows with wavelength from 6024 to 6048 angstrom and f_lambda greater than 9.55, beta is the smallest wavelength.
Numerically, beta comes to 6038.5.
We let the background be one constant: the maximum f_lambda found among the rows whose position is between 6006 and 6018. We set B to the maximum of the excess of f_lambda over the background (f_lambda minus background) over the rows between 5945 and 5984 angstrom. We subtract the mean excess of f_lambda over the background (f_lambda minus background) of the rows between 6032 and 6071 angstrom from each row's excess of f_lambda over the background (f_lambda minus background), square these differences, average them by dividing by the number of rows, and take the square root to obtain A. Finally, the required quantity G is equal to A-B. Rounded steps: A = 0.31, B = 0.1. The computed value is 0.2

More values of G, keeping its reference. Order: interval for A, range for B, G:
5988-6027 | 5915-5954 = 1.3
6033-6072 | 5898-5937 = 1.0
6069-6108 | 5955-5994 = 0.2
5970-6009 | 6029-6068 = 1.4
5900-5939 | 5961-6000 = 0.3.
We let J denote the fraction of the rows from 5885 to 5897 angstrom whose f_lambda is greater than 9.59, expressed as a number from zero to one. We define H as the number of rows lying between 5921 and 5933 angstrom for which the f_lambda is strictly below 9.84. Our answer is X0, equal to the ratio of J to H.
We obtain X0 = 0.19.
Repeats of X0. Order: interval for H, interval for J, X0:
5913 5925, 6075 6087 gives 0.25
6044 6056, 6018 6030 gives 0.02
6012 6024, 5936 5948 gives 0.02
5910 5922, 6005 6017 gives 0.16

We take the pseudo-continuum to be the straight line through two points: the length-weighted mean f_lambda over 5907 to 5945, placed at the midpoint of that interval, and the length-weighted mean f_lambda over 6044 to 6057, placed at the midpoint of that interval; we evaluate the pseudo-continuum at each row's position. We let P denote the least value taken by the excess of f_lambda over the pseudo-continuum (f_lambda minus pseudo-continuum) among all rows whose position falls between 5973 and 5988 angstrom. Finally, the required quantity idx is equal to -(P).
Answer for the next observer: 0.6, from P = -0.6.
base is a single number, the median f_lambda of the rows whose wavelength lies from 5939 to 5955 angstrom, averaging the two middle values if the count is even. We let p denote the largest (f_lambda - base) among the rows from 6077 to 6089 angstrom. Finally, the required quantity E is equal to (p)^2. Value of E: 0.2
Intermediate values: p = 0.45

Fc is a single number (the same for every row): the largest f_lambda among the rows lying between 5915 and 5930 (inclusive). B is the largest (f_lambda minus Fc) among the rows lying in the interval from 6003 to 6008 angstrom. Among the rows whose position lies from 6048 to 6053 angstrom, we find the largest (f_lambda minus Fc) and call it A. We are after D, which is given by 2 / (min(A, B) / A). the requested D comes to 2.0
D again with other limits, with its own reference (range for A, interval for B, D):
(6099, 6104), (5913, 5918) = 2.0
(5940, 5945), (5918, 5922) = 2.0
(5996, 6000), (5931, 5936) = 0.1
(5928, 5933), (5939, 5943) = 0.6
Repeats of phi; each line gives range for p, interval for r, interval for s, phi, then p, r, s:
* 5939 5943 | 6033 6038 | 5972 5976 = 1.3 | 0.69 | 0.2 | 0.9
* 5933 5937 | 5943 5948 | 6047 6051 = 0.3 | 0.75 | 0.2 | 0.4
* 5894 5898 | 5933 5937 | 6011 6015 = 3.3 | 0.27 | 0.8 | 1.4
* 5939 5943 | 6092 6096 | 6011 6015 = 2.8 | 0.69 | 0.7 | 1.4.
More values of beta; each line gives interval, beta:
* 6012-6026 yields 6013.0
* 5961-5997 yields 5968.0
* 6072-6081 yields 6073.0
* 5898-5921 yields 5899.0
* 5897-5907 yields 5897.5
